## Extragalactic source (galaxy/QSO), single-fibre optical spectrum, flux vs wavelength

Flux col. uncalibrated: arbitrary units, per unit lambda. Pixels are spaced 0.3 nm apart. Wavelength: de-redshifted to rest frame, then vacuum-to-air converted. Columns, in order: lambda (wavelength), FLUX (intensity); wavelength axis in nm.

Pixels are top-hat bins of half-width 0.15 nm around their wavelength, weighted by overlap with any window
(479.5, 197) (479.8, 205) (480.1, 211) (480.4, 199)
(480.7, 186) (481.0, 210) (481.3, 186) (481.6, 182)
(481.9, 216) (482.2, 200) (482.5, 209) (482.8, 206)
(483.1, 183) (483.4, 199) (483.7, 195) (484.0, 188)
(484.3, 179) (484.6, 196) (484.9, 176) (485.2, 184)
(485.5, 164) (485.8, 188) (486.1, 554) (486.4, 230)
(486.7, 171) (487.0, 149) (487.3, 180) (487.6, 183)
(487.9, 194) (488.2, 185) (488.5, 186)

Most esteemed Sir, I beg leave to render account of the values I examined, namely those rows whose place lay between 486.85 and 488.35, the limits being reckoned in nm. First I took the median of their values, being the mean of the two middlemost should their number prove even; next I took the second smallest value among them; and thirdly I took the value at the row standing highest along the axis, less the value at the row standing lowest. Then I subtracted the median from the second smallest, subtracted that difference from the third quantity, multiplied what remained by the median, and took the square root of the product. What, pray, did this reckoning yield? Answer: 84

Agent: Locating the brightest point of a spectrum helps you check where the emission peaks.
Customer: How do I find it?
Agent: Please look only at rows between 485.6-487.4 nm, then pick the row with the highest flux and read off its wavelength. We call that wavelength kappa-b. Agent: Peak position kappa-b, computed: 486.1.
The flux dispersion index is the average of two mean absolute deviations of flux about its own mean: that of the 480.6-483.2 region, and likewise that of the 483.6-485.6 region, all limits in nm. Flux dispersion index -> 10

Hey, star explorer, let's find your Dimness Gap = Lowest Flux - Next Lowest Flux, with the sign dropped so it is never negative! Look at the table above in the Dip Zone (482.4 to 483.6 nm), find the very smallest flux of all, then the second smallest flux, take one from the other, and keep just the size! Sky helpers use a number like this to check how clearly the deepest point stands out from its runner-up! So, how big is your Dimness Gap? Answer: 16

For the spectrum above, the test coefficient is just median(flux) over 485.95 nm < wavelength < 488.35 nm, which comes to 184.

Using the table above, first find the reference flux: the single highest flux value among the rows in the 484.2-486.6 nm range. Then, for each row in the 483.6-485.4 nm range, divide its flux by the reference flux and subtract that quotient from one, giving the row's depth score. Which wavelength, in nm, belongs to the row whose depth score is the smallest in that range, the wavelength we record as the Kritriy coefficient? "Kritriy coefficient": 484.6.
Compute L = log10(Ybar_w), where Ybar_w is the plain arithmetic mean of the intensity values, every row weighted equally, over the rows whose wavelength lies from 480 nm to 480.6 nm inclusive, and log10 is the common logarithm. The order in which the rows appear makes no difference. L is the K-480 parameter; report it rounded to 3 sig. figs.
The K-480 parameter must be 2.31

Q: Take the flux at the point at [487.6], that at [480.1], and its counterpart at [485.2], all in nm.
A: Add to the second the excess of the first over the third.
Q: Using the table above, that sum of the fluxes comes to 210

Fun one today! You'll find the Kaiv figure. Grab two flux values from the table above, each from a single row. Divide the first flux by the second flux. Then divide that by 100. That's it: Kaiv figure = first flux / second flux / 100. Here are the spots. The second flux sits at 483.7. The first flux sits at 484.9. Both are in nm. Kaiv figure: 0.0090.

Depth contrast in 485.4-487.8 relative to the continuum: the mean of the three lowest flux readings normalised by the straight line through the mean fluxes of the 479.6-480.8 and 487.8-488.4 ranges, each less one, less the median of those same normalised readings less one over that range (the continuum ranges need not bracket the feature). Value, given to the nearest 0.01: -0.11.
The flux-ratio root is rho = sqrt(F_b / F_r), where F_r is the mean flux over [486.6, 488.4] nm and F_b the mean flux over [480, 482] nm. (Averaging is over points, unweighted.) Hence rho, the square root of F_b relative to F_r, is 1.06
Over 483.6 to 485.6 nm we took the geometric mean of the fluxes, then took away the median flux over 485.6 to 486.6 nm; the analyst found -47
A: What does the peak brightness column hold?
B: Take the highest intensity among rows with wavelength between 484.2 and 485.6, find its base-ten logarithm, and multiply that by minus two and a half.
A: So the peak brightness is -5.73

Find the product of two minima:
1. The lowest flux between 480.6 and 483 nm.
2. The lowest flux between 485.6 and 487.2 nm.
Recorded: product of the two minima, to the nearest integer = 27118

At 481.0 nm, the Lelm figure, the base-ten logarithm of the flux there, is 2.322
